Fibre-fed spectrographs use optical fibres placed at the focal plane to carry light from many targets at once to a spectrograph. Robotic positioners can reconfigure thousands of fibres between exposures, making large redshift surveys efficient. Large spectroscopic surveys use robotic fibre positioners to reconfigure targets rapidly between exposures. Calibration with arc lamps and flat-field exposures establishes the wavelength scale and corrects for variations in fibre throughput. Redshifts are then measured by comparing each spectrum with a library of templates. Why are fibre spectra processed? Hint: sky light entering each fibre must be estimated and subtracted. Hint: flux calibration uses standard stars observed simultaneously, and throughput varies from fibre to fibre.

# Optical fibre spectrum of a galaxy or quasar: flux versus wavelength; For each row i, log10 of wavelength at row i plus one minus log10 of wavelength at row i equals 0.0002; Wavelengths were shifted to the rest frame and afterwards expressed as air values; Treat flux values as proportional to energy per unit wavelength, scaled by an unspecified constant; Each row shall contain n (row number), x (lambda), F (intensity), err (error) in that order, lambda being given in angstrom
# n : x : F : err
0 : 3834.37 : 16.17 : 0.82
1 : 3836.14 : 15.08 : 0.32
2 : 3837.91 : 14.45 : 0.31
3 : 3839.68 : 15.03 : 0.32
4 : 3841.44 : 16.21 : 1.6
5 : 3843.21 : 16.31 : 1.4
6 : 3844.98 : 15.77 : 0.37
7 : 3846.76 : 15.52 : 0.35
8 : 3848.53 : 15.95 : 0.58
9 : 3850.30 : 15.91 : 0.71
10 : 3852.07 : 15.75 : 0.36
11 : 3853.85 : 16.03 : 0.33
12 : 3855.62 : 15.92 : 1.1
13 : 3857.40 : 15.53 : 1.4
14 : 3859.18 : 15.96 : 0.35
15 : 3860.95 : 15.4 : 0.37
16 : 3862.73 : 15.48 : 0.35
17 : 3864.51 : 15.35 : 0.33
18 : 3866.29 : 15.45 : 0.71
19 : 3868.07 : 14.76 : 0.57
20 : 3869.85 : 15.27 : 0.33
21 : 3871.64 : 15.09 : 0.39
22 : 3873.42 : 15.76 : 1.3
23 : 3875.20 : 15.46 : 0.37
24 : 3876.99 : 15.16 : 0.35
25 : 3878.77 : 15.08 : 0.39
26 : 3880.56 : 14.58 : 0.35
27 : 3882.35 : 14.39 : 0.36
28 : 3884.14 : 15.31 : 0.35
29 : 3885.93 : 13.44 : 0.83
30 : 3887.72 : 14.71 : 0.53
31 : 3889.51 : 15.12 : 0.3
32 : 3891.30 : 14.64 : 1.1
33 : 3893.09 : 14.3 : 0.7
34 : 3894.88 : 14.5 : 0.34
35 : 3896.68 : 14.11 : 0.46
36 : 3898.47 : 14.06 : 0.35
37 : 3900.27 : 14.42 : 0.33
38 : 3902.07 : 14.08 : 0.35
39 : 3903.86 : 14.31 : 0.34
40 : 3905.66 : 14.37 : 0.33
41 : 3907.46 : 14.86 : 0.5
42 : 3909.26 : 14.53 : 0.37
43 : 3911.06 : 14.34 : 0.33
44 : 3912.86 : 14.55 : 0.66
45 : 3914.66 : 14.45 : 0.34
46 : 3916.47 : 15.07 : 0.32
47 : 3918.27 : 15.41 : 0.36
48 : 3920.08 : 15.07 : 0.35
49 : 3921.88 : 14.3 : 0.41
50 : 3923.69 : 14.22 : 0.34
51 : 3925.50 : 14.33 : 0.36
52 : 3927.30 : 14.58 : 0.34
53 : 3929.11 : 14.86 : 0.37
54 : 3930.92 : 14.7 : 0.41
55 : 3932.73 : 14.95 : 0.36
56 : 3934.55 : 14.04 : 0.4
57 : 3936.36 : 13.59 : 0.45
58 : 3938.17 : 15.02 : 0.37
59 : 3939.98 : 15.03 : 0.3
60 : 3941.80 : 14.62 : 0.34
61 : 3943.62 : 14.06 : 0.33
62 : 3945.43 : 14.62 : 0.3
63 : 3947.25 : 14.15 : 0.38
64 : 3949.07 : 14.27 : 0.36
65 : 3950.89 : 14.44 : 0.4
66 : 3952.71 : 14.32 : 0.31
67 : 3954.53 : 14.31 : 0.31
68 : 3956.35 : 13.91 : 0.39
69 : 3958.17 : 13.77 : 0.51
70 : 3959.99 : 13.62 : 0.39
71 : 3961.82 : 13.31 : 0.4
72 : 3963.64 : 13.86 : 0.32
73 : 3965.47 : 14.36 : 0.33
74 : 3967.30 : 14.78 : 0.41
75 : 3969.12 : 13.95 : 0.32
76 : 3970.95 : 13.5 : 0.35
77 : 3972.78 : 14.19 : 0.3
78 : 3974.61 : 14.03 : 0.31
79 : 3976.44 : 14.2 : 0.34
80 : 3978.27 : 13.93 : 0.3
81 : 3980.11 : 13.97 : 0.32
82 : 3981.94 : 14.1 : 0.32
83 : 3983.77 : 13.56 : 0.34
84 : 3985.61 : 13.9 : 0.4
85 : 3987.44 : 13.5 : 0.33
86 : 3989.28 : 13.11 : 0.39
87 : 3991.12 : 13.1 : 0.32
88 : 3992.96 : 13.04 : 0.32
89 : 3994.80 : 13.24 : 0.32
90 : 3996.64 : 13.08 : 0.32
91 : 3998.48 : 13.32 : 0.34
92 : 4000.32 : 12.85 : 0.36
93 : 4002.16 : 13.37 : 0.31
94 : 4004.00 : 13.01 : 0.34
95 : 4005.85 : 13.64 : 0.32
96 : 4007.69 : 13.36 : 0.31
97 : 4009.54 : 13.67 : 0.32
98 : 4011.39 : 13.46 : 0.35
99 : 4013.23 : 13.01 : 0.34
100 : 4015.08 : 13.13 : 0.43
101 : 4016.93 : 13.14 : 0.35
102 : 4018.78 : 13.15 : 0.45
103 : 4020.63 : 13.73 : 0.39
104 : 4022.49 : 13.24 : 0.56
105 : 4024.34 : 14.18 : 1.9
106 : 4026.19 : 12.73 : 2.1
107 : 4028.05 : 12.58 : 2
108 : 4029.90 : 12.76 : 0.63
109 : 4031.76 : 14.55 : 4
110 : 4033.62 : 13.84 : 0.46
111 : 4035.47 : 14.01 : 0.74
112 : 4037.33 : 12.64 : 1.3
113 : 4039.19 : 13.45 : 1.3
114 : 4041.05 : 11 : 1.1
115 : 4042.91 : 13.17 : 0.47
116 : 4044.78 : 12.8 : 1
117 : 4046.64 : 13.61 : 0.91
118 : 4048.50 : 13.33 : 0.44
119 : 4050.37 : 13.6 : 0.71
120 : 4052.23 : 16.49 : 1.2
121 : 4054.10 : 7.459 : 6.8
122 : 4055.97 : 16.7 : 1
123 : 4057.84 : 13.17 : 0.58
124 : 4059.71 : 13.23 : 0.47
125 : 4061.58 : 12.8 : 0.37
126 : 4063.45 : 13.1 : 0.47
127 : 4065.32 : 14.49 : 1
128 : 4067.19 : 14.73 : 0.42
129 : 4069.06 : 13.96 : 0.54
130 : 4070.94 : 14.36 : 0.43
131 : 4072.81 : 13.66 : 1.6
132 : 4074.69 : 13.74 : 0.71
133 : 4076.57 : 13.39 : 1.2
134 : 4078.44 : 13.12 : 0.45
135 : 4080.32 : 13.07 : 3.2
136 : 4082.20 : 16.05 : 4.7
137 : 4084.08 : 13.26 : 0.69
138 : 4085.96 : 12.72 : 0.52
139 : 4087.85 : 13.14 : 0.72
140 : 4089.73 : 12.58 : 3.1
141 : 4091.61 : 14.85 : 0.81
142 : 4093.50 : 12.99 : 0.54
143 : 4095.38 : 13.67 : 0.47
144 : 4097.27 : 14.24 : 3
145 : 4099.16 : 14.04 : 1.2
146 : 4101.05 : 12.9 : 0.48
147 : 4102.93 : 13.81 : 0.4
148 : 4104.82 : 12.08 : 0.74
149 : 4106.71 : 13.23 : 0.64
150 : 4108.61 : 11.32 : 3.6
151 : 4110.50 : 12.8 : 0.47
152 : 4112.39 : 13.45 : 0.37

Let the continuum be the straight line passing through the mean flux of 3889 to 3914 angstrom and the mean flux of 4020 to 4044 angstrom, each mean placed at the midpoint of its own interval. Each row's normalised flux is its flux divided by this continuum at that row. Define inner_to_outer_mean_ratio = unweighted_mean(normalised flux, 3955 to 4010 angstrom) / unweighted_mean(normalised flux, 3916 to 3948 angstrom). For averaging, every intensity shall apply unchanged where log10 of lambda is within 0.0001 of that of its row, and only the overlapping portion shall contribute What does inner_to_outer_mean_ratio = 0.968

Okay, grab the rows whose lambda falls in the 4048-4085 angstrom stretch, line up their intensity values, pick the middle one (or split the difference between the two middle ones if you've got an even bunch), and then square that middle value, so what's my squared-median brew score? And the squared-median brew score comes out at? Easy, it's 182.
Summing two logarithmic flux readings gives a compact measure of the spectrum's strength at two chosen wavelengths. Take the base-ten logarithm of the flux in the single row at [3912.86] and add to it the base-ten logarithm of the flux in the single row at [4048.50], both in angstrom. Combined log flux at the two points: 2.29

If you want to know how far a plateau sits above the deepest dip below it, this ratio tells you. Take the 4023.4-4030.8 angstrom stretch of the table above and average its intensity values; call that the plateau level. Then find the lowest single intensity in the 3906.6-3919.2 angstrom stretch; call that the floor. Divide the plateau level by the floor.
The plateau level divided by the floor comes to 0.91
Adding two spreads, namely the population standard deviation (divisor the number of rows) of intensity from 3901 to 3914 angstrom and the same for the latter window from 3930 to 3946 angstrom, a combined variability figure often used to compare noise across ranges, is 0.70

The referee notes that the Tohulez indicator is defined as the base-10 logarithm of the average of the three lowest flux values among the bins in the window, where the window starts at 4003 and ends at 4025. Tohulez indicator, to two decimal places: 1.12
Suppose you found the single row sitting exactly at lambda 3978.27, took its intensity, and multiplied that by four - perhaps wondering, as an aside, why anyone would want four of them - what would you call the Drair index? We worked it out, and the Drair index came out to 55.7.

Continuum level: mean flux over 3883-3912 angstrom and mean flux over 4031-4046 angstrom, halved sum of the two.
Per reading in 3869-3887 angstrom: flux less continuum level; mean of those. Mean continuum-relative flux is 1.1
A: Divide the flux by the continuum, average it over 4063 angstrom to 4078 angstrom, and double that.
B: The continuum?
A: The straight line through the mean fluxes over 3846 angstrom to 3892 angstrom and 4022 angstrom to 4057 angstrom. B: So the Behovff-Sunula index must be 2.16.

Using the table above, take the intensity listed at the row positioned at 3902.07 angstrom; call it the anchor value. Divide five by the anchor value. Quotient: 0.355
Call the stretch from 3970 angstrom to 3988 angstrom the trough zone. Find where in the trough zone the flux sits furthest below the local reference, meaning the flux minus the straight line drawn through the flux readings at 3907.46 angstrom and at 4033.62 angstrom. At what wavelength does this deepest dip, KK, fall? 3970.95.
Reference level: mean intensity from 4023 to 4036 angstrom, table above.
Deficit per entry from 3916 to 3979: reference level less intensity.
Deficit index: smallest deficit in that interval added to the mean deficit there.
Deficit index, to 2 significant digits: -2.7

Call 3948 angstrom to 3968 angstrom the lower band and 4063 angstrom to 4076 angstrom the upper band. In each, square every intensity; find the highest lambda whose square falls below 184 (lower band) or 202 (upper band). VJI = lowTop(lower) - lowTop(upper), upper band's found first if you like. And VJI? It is -112.9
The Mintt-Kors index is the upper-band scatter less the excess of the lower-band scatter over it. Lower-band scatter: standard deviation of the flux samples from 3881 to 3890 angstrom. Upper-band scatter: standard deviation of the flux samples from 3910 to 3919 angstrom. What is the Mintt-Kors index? 0.2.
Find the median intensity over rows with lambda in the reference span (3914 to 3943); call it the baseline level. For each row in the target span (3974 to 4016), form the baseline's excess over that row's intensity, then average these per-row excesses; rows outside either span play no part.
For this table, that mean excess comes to 1.2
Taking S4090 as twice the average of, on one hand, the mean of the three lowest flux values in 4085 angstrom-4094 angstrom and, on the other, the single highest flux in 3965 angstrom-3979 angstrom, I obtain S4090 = 27.5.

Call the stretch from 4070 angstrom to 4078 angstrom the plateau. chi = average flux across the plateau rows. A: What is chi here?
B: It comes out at 13.8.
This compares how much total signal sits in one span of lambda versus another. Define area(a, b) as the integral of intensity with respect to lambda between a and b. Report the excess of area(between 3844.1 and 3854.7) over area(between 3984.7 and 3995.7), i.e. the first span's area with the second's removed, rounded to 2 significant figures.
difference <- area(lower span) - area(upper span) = 21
